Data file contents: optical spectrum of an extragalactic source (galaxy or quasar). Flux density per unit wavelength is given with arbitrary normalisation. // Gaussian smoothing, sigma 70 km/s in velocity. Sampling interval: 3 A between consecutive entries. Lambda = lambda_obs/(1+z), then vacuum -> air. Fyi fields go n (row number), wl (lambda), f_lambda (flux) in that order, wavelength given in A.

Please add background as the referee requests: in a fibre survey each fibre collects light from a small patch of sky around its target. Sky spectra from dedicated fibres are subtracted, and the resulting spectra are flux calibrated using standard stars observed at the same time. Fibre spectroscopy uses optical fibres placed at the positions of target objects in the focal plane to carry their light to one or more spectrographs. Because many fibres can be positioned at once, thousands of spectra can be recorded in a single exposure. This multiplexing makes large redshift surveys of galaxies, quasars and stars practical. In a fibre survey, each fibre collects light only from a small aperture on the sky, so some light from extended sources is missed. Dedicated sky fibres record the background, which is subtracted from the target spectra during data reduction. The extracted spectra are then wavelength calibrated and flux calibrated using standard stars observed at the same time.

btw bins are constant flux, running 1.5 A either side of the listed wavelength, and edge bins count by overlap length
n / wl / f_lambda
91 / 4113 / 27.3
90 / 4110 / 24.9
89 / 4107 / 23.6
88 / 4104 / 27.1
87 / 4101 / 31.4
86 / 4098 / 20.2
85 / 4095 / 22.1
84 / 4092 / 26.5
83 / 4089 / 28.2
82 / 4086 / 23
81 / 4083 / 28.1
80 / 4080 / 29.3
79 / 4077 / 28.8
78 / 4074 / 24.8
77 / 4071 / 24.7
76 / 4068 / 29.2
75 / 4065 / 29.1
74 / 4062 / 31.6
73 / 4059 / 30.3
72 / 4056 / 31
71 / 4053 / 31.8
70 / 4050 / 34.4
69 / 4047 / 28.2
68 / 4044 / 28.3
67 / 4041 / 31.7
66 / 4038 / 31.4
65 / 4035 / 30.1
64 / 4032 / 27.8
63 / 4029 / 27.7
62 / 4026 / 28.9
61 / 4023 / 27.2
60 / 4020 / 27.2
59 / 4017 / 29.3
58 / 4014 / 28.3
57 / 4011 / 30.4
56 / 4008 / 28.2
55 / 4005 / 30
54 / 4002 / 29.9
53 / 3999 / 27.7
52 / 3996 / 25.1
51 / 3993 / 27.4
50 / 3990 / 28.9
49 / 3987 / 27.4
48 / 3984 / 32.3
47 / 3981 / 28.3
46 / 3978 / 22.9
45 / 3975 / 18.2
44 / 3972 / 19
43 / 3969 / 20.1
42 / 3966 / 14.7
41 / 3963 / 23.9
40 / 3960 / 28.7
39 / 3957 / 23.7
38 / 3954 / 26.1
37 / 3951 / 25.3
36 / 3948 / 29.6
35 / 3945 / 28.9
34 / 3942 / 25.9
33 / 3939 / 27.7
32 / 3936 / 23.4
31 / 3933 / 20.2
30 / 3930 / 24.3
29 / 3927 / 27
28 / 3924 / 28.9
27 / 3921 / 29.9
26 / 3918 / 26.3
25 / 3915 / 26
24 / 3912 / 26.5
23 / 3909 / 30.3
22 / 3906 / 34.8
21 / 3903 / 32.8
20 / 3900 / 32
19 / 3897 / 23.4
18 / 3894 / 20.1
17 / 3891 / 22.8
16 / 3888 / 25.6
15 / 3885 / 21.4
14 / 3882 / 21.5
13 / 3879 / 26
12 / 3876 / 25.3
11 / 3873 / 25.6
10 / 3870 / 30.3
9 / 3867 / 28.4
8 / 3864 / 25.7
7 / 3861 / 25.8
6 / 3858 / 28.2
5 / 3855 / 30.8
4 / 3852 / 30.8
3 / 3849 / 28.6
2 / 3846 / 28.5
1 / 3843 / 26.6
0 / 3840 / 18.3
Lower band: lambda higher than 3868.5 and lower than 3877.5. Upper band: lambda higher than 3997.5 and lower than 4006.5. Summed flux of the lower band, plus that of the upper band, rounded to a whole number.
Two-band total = 169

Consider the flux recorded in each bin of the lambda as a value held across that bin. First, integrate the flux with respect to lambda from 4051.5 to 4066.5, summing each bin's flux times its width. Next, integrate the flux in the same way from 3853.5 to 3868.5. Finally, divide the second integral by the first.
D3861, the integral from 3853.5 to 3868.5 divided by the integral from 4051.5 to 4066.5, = 0.90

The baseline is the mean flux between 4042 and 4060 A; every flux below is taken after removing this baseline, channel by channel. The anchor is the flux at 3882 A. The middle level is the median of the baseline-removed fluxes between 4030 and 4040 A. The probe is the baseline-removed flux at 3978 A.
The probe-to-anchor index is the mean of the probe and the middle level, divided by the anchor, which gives 0.5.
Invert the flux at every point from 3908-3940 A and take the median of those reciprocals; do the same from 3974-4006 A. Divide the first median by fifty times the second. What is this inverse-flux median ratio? 0.0209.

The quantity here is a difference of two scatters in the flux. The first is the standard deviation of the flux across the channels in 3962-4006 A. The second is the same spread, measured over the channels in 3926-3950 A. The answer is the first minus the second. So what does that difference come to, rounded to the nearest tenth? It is 2.0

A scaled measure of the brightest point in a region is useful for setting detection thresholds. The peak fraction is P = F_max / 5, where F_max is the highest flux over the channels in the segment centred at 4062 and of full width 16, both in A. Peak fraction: 6.32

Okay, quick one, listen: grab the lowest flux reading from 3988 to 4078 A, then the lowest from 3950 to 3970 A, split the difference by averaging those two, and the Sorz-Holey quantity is 19.7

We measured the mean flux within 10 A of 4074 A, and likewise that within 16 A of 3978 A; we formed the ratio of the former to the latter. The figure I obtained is 1.159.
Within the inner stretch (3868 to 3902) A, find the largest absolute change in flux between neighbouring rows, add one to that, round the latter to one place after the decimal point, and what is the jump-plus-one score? 9.6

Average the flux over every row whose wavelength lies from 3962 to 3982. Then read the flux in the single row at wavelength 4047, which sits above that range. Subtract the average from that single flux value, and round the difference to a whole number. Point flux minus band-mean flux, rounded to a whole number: 7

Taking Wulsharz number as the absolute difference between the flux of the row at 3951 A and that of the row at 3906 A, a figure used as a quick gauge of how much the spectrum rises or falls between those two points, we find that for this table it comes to 9.5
